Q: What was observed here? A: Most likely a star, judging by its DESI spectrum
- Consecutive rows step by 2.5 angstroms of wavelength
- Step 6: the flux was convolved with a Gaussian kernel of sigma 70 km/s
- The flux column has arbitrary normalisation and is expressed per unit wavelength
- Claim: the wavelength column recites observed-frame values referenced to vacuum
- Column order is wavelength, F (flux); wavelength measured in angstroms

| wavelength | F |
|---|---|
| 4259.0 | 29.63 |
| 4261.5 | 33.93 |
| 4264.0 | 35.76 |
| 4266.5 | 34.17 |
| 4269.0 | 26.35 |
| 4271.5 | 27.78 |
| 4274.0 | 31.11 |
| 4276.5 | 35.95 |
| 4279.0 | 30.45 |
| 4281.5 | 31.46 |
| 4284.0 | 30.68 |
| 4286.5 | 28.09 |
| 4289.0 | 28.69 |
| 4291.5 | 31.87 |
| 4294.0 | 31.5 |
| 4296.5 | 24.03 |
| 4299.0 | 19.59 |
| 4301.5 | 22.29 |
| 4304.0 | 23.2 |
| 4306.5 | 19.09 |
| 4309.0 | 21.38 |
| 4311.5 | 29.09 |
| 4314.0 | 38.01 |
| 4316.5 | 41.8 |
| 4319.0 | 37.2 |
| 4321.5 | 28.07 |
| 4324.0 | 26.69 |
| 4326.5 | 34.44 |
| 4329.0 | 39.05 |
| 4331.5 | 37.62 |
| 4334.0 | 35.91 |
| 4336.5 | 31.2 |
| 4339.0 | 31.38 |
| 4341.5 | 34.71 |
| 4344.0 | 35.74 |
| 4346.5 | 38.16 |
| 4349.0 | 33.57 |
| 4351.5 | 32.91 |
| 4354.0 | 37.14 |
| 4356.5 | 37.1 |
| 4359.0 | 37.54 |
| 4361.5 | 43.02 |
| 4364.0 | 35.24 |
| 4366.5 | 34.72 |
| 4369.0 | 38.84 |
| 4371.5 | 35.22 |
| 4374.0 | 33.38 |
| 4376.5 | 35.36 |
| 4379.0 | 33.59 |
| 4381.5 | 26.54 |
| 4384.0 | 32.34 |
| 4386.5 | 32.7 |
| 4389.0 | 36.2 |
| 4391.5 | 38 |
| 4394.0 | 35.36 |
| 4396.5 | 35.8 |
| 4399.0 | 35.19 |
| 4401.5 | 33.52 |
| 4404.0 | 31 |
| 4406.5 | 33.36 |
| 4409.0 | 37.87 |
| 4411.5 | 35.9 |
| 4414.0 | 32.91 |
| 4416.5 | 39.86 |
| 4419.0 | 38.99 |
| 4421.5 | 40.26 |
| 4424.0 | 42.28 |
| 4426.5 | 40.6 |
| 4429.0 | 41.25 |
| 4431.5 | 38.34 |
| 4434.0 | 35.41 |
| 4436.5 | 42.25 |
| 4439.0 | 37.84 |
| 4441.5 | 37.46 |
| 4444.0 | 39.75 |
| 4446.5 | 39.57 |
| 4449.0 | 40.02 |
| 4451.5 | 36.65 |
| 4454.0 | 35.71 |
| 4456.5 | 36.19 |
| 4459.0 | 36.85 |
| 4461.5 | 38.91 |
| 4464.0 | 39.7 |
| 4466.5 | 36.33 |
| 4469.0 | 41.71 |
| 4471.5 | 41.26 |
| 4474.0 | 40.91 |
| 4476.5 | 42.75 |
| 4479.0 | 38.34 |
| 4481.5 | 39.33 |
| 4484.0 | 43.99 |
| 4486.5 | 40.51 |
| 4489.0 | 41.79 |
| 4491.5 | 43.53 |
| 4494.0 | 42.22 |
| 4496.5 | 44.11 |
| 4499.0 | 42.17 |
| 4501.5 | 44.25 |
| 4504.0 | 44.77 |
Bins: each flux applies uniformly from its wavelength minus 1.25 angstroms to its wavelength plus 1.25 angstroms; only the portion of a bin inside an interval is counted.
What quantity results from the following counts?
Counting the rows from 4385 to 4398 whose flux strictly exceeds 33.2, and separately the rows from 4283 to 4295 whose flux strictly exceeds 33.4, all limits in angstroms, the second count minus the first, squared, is 16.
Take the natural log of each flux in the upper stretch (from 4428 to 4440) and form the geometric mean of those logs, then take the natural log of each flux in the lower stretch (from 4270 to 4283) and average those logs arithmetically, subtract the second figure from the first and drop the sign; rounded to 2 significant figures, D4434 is 0.22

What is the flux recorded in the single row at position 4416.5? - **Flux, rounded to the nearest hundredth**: 39.86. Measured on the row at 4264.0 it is 35.76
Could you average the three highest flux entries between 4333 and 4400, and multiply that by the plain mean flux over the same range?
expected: 1403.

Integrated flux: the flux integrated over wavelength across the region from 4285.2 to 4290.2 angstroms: 142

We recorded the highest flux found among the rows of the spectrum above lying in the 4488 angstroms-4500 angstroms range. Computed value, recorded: 44.11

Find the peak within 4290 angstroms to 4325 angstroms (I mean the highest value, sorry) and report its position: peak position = 4316.5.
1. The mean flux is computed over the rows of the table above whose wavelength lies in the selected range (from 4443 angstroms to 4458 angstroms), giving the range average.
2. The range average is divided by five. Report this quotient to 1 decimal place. 7.6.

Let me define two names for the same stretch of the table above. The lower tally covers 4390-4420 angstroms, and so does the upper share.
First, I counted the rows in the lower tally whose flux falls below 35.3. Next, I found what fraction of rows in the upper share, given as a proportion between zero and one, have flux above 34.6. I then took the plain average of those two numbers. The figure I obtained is 2.83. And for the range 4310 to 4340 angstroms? 3.25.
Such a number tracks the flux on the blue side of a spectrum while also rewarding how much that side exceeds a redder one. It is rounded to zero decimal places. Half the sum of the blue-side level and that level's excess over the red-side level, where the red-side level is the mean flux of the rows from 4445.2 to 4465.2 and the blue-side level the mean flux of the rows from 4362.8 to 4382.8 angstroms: 15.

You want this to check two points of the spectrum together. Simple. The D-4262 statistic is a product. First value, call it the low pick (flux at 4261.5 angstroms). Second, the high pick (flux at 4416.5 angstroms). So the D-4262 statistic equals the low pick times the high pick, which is 1352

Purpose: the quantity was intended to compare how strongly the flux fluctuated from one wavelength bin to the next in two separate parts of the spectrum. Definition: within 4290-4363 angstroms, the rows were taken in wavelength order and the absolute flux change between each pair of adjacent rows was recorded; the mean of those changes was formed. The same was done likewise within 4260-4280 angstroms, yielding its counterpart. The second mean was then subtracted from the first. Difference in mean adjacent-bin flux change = -0.2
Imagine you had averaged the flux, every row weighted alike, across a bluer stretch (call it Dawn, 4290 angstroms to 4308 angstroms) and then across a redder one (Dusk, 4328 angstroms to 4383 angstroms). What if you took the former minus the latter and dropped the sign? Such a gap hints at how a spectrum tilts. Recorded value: 11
